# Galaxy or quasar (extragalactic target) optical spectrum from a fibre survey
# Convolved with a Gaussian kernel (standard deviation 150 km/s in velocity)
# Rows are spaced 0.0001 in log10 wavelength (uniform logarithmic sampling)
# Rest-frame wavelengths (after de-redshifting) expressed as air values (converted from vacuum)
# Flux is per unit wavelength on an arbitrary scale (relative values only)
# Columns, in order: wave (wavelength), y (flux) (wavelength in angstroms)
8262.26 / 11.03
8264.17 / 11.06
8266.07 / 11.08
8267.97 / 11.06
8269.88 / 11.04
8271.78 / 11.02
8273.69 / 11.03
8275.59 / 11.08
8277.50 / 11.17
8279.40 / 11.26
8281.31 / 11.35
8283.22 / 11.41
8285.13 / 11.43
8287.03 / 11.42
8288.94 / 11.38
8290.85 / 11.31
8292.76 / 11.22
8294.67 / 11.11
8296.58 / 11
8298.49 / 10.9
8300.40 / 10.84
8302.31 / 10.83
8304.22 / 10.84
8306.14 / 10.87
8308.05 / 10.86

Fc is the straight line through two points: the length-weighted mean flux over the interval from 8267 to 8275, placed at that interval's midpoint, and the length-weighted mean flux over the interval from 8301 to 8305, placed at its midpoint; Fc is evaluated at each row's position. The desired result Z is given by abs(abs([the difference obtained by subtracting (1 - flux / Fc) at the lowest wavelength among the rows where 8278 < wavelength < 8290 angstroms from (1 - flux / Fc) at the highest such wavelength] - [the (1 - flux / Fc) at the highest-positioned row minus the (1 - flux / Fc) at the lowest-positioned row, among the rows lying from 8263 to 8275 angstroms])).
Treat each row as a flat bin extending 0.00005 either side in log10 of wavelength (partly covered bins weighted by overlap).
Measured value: 0.014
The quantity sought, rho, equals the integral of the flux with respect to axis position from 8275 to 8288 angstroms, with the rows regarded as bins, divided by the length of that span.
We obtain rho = 11.3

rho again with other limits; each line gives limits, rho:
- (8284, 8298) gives 11.3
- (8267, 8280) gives 11.1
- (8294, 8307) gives 10.9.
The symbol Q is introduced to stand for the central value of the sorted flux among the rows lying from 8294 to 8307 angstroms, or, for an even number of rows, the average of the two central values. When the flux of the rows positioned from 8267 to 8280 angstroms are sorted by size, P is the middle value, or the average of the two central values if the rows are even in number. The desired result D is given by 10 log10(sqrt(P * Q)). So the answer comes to 10.40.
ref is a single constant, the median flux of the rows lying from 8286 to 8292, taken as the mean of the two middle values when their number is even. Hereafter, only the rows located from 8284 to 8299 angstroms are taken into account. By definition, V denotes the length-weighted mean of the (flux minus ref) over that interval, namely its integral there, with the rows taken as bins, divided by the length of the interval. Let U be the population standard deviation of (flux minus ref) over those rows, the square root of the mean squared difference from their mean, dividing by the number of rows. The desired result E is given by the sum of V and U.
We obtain 0.0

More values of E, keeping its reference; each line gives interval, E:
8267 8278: -0.3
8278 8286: 0.0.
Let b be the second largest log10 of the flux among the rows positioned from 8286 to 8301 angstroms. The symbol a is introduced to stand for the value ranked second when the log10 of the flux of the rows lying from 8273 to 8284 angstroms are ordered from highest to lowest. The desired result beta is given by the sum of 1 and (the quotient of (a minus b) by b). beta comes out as 1.00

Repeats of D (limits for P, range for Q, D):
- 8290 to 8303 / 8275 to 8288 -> 10.48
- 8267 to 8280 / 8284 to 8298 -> 10.49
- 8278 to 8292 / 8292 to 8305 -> 10.47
